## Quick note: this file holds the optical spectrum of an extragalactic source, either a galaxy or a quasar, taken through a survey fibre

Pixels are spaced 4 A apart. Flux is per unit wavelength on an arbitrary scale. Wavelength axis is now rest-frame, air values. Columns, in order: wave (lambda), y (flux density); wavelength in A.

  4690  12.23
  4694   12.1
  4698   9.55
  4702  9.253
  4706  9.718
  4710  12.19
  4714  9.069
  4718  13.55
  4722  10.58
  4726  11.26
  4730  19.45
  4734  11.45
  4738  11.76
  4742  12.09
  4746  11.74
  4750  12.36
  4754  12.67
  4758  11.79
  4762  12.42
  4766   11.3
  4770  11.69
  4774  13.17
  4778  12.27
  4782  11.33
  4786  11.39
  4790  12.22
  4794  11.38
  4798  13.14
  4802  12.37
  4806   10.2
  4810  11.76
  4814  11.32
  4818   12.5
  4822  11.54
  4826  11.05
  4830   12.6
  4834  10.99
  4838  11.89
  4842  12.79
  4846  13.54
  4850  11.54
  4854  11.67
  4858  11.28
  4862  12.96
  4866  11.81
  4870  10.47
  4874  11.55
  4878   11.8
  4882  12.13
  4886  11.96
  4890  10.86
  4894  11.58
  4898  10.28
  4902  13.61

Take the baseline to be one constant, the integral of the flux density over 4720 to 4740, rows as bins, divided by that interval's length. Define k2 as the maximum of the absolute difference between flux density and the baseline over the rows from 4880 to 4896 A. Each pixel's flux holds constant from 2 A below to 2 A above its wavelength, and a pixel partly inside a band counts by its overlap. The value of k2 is 2.0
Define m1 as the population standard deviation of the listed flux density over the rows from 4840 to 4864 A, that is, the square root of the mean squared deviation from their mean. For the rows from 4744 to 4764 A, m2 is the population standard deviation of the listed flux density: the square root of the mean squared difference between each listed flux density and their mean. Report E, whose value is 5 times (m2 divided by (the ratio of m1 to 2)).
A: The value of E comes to 4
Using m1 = 0.8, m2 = 0.37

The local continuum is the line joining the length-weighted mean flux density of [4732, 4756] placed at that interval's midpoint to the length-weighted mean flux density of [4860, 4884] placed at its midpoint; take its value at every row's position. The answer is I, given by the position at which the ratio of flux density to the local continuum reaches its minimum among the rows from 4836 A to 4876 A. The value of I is 4870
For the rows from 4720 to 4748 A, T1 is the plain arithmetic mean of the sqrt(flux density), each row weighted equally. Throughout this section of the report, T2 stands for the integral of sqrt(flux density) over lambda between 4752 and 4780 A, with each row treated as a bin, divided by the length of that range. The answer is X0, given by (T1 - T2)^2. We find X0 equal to 0.002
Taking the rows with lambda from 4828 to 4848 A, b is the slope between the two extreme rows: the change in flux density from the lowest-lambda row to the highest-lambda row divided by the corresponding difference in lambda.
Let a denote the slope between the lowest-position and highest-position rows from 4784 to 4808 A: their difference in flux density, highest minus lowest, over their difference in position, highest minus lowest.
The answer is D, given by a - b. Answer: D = -0.12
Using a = -0.06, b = 0.06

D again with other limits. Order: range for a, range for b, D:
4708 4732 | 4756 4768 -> 0.42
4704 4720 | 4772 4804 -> 0.35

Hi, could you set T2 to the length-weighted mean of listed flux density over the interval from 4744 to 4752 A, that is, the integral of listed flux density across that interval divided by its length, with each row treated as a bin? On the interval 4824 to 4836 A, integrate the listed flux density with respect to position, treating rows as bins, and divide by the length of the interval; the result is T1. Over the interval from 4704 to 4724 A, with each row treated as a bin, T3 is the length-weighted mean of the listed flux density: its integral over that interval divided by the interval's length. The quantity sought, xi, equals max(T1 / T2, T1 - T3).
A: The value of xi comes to 0.96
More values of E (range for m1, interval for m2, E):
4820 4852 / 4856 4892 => 8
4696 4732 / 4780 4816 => 3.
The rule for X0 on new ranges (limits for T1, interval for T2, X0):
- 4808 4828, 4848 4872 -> 0.000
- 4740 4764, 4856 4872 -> 0.007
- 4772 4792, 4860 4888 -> 0.001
